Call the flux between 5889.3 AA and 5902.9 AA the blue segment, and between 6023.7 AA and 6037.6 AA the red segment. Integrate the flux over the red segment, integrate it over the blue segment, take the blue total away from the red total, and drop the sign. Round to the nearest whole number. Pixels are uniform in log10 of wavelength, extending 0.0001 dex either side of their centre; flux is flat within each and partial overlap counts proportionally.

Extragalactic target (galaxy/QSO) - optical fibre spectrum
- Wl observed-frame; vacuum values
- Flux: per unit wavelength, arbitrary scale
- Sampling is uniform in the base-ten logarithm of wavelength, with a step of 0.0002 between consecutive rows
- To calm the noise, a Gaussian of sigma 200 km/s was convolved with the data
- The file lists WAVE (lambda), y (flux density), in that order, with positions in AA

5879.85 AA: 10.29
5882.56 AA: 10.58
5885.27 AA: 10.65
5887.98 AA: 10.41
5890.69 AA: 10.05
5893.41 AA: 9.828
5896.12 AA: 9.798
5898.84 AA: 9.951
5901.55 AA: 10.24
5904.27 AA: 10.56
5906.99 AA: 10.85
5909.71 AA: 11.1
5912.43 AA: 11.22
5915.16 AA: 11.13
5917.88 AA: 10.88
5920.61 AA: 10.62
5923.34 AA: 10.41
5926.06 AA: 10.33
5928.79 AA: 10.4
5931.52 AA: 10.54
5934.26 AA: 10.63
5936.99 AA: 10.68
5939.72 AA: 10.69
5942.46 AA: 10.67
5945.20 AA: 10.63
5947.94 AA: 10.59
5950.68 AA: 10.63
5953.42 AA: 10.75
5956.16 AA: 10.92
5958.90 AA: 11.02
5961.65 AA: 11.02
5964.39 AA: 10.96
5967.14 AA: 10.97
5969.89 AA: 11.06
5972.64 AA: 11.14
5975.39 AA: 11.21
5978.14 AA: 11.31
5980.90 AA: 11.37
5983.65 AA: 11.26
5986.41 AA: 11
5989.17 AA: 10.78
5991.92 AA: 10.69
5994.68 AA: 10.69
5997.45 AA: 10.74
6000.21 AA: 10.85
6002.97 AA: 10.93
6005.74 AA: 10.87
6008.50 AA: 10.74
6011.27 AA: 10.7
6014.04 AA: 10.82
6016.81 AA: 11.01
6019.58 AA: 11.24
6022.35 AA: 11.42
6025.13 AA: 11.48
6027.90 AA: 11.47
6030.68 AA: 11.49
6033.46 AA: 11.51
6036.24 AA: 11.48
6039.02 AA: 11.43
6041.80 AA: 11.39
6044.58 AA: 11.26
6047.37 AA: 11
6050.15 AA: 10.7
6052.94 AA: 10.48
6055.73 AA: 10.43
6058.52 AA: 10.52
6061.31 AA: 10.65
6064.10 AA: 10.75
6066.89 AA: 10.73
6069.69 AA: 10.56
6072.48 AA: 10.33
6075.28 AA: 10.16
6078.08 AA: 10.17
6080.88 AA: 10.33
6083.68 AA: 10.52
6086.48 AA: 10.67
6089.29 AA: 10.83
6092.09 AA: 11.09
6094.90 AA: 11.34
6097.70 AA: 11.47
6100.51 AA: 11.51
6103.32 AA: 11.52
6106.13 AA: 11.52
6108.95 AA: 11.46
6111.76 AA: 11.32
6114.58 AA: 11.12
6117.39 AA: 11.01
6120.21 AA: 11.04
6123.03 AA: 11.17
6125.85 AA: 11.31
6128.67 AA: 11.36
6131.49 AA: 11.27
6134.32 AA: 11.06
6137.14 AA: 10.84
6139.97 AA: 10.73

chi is 24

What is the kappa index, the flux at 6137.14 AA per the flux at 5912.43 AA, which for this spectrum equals 0.97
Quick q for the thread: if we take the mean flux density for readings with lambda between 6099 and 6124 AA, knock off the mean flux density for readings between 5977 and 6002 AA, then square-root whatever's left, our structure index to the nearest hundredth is 0.58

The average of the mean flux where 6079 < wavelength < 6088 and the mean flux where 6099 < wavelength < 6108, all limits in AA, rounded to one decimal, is 11.0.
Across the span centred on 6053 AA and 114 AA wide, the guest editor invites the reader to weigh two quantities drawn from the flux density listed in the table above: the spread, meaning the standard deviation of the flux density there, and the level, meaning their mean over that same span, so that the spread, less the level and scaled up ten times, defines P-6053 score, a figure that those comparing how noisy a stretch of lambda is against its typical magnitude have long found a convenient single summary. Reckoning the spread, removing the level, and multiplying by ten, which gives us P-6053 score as -105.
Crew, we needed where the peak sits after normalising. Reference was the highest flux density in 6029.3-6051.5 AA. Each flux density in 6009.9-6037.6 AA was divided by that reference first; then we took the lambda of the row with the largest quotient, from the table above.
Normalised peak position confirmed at 6033.46 AA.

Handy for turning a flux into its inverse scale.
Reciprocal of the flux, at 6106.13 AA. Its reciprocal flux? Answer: 0.087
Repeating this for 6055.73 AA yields 0.096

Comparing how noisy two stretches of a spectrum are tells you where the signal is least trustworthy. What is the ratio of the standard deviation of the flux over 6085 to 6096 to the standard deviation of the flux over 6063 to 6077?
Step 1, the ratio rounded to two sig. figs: 1.1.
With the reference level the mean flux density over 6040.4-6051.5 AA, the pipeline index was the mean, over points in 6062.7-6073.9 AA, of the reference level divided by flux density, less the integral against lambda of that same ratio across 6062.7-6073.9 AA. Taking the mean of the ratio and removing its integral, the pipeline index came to -10.7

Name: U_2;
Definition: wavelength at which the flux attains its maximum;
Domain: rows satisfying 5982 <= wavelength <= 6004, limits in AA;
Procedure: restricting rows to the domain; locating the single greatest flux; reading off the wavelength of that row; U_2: 5983.65 AA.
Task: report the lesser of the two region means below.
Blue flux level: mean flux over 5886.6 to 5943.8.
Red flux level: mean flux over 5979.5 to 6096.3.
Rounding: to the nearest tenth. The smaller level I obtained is 10.5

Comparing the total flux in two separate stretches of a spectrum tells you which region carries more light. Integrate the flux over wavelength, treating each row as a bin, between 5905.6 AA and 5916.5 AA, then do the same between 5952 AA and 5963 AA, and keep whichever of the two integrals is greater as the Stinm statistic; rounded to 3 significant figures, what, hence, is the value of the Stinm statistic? 121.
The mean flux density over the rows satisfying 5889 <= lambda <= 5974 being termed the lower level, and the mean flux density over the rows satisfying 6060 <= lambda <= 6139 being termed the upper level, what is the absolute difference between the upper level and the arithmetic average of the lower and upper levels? 0.16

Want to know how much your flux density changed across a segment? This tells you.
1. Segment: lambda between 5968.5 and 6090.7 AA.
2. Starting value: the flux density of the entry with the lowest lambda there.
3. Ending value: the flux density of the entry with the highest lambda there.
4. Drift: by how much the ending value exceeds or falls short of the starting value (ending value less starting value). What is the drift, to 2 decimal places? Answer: -0.23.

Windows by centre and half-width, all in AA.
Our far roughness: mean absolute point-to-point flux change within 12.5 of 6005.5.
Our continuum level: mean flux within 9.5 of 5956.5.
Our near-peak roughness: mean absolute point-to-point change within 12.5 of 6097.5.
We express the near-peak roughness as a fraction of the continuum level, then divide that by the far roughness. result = 0.11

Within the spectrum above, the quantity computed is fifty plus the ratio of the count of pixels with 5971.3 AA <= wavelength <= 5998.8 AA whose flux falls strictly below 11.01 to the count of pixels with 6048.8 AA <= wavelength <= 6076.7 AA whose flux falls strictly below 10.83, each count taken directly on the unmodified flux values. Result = 50.5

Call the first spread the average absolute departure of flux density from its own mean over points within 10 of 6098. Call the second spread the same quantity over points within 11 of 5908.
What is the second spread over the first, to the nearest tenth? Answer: 1.8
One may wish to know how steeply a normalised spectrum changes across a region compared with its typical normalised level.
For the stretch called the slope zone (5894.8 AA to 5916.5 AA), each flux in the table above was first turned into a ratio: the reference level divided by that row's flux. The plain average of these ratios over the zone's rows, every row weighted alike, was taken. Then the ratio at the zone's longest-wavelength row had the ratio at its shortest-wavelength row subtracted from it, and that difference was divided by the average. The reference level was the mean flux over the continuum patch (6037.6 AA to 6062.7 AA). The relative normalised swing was -0.13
